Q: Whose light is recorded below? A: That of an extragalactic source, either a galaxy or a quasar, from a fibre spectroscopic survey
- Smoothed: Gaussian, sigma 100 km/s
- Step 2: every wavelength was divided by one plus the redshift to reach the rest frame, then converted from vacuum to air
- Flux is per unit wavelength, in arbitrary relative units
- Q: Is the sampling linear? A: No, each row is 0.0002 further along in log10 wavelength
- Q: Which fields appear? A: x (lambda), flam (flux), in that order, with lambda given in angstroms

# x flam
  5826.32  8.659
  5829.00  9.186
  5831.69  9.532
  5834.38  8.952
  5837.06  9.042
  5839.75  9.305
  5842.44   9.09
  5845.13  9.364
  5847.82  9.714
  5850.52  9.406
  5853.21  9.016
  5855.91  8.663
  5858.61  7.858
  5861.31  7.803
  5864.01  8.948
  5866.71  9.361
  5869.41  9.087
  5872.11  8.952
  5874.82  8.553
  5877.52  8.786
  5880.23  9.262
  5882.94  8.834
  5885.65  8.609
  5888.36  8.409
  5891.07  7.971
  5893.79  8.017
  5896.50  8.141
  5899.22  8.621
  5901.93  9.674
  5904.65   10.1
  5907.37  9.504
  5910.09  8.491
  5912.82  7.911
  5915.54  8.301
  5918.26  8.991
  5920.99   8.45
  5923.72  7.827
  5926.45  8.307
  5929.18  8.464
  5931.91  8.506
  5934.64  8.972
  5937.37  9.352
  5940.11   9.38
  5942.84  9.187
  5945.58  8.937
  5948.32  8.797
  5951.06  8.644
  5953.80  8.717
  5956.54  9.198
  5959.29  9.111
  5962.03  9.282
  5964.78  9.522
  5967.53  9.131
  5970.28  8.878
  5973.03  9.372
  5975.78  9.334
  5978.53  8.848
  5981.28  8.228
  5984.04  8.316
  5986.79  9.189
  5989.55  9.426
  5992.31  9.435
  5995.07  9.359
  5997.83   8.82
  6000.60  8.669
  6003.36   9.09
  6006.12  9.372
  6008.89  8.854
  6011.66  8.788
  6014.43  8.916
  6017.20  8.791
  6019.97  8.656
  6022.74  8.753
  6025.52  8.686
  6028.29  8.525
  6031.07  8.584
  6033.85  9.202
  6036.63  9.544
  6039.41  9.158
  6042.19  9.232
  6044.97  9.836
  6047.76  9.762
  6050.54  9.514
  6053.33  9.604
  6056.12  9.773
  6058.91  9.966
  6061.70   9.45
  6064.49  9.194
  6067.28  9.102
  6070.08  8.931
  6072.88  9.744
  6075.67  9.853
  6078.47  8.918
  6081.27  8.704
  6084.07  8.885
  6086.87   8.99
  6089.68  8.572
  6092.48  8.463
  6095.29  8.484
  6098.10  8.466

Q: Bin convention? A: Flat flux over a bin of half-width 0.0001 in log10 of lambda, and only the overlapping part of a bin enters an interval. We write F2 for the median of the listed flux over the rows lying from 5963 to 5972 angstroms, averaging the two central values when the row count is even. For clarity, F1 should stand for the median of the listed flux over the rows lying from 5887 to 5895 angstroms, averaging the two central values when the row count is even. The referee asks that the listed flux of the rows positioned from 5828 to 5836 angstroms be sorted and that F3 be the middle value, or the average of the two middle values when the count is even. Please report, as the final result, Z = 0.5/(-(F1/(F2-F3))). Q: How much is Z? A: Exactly 0.003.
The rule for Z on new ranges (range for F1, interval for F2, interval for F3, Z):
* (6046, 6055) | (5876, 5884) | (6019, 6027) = -0.008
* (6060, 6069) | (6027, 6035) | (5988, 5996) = 0.046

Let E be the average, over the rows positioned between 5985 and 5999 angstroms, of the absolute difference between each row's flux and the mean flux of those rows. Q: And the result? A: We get 0.193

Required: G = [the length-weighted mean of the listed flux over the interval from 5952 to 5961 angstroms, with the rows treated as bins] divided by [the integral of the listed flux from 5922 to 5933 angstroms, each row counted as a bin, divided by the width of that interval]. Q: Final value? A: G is 1.09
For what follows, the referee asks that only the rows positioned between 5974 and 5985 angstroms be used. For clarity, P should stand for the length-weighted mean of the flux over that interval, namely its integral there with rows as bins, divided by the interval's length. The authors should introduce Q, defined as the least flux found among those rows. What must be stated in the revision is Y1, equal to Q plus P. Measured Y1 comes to 17.0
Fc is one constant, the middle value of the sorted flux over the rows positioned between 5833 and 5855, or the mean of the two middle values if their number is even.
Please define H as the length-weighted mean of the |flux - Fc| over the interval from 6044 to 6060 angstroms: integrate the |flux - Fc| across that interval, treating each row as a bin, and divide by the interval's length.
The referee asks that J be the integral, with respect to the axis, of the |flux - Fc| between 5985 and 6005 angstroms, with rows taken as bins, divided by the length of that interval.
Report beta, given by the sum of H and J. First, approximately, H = 0.54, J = 0.25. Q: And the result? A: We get 0.79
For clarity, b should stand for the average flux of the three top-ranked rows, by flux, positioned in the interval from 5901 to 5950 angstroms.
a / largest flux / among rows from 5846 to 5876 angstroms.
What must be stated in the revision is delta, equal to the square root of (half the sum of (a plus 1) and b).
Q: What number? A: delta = 3.20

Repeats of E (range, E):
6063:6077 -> 0.347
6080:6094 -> 0.172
